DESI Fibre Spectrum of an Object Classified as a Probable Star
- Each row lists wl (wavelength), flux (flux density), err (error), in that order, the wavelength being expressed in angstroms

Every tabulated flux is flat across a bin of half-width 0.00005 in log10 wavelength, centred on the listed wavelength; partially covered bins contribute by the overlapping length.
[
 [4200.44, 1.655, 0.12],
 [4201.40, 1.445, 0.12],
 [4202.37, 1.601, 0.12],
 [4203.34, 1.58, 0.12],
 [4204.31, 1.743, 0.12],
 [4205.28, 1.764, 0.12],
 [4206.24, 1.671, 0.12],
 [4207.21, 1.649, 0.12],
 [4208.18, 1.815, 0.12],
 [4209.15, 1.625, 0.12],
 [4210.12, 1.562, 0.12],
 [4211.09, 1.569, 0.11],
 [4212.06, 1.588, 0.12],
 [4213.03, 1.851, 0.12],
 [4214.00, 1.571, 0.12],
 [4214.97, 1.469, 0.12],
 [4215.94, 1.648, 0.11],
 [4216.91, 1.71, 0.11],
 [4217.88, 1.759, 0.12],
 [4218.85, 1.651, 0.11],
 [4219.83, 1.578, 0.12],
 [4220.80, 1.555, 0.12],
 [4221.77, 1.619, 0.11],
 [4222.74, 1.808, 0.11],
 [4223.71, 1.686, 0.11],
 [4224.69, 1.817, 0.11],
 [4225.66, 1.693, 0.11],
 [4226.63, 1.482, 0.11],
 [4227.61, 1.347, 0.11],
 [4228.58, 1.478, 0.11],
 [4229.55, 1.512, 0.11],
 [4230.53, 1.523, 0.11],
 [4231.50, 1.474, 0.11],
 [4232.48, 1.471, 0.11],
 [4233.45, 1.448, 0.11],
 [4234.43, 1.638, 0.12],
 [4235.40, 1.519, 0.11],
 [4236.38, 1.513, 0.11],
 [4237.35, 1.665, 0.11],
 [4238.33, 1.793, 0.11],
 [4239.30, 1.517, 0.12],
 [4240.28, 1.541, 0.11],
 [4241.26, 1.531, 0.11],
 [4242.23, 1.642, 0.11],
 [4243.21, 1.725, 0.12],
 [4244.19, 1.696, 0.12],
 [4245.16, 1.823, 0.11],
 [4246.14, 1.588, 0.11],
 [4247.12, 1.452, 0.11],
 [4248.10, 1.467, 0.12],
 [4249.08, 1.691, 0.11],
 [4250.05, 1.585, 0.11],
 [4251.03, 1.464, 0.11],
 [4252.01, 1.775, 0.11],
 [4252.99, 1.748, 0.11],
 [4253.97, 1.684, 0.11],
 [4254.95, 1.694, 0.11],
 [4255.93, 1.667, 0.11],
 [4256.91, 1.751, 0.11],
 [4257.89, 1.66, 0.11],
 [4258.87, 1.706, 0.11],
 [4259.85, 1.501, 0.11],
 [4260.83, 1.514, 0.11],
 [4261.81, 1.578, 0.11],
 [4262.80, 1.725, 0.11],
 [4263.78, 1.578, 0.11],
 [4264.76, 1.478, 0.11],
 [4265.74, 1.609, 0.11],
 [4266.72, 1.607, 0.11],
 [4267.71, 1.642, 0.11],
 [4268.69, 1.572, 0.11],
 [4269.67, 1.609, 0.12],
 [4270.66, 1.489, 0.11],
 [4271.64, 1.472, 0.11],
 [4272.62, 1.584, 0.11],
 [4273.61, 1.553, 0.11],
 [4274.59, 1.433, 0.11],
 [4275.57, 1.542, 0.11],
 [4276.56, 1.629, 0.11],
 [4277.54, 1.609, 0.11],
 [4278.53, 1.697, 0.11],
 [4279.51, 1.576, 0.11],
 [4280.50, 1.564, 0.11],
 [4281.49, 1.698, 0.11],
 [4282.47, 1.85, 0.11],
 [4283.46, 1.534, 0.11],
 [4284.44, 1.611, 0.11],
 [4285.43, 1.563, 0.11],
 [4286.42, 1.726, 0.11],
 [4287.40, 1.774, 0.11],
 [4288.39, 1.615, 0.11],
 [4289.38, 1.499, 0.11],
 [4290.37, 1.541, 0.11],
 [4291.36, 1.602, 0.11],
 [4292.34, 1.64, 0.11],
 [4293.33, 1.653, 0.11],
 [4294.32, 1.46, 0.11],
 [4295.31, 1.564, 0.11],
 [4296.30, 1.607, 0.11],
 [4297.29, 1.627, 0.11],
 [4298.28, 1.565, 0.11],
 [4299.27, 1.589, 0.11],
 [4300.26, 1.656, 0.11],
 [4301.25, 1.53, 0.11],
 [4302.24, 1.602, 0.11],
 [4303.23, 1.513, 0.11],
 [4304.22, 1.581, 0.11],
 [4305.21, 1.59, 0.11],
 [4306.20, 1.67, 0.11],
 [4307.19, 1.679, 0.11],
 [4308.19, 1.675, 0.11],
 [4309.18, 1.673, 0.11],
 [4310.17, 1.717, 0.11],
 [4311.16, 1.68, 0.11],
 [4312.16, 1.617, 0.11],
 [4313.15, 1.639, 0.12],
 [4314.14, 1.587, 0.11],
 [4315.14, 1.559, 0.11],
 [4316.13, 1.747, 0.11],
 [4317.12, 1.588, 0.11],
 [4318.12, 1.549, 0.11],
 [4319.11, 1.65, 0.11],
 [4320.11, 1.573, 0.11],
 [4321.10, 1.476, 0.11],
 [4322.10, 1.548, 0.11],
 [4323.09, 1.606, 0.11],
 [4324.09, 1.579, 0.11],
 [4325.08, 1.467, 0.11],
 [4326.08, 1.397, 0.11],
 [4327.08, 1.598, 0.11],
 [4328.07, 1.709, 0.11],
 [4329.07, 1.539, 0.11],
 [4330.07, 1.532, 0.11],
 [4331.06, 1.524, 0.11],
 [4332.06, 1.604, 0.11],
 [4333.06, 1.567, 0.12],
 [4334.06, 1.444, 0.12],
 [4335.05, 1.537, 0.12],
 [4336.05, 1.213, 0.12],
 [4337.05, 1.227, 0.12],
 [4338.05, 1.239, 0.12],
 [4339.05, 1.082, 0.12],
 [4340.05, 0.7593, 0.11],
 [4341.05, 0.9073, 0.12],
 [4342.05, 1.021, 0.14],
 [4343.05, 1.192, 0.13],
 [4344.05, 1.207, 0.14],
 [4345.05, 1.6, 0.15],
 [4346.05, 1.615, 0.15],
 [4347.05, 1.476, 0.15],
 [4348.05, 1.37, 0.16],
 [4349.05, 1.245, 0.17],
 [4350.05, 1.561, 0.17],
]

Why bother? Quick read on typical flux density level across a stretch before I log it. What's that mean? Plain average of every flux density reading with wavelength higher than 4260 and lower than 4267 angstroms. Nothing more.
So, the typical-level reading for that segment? 1.58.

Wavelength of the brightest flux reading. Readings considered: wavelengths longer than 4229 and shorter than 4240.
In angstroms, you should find 4238.33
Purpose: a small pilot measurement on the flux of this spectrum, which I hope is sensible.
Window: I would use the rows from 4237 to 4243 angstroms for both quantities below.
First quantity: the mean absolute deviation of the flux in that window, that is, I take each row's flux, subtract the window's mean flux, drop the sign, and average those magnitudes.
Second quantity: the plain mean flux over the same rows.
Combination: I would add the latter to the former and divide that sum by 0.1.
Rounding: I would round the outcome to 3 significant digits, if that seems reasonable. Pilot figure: 17.0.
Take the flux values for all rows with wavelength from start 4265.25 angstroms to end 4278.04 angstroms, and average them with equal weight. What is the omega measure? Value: 1.57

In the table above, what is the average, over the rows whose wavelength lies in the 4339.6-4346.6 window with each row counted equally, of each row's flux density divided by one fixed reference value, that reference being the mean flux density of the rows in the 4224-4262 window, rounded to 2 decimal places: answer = 0.74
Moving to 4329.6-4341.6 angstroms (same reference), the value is 0.81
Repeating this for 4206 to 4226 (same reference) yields 1.04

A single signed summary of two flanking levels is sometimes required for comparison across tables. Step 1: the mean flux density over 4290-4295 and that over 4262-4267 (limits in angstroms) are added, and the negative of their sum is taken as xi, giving -3.18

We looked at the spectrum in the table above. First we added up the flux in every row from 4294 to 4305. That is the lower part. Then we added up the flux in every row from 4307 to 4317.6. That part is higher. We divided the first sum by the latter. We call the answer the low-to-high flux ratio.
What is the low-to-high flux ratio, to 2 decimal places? 0.95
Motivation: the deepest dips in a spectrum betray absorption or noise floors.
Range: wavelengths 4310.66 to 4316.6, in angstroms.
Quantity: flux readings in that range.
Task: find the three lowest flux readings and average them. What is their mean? 1.59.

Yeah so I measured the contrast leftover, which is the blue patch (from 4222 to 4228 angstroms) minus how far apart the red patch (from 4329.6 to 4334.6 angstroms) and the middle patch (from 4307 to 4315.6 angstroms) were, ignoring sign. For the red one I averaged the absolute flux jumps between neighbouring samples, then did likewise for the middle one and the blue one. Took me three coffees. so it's 0.11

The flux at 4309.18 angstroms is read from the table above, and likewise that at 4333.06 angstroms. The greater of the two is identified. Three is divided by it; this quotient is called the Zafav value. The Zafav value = 1.79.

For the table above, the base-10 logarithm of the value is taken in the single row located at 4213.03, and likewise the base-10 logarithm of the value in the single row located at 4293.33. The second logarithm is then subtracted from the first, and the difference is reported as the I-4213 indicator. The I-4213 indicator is 0.049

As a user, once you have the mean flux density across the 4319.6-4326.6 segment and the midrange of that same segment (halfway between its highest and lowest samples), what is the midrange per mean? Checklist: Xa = 0.99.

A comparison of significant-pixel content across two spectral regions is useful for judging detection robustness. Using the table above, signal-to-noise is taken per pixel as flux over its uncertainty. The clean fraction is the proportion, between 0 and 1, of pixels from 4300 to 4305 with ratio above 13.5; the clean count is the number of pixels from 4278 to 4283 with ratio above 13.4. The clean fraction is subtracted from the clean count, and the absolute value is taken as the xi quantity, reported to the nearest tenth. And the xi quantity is 4.0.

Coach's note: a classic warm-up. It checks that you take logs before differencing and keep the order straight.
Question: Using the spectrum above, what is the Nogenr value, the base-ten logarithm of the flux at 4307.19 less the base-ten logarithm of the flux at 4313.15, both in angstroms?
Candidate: 0.010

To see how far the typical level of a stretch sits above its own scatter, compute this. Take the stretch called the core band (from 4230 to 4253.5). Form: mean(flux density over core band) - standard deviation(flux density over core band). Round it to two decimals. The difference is 1.48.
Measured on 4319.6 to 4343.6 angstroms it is 1.14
